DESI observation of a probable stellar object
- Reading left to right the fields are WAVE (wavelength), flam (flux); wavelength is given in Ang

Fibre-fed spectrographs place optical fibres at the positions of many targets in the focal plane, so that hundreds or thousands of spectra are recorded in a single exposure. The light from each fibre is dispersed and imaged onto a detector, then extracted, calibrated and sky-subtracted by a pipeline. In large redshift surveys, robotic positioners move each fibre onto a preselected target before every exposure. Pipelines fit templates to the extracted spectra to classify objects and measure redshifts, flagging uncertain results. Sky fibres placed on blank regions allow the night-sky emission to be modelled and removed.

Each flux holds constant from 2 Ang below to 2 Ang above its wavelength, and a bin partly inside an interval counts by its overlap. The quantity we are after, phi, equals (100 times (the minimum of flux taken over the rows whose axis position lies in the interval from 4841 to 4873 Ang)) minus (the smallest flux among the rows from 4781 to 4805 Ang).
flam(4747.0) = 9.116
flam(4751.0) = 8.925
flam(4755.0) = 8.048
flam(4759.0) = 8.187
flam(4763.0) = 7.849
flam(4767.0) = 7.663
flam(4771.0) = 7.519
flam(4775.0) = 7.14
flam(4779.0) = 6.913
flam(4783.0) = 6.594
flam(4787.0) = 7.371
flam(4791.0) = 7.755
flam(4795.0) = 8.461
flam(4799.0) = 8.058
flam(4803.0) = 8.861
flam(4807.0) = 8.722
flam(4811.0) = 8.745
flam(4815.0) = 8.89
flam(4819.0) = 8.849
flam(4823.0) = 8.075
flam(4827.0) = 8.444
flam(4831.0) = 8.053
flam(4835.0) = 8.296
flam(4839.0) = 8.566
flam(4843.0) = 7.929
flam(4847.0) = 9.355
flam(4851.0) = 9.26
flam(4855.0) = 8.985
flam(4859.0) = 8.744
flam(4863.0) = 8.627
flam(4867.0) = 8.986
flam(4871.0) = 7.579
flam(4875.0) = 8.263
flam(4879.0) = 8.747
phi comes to 751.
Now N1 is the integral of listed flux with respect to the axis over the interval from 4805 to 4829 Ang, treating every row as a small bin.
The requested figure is 207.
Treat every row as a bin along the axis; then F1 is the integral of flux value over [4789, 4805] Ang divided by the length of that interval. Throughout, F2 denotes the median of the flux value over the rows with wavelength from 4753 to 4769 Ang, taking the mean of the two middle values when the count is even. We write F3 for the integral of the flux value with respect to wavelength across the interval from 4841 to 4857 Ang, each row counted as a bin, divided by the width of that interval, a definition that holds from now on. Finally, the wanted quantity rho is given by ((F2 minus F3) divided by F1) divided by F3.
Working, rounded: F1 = 8.3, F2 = 7.9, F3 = 8.9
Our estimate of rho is -0.01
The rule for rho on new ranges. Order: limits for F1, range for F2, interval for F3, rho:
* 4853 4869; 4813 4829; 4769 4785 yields 0.03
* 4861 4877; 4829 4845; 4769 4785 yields 0.02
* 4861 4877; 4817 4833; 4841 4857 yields -0.01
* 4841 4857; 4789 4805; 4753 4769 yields 0.00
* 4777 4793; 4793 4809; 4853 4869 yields 0.00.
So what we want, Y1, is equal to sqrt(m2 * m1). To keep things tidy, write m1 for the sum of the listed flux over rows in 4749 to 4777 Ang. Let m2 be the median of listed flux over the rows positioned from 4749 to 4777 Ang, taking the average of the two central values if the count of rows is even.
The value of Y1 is 20.8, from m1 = 55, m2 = 7.8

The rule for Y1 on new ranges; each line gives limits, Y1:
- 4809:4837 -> 22.4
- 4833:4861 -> 23.1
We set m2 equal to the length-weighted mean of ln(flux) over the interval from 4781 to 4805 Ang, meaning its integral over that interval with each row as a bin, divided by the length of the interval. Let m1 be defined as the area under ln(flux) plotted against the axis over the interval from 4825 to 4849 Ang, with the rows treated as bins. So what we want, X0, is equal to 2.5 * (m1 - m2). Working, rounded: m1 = 51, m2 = 2.06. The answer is 123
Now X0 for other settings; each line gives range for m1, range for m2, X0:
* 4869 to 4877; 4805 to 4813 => 36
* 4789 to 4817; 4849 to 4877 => 144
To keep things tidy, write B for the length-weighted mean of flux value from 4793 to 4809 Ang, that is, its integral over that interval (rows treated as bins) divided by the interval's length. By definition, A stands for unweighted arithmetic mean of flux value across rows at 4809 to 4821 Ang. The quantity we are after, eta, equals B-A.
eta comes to -0.3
